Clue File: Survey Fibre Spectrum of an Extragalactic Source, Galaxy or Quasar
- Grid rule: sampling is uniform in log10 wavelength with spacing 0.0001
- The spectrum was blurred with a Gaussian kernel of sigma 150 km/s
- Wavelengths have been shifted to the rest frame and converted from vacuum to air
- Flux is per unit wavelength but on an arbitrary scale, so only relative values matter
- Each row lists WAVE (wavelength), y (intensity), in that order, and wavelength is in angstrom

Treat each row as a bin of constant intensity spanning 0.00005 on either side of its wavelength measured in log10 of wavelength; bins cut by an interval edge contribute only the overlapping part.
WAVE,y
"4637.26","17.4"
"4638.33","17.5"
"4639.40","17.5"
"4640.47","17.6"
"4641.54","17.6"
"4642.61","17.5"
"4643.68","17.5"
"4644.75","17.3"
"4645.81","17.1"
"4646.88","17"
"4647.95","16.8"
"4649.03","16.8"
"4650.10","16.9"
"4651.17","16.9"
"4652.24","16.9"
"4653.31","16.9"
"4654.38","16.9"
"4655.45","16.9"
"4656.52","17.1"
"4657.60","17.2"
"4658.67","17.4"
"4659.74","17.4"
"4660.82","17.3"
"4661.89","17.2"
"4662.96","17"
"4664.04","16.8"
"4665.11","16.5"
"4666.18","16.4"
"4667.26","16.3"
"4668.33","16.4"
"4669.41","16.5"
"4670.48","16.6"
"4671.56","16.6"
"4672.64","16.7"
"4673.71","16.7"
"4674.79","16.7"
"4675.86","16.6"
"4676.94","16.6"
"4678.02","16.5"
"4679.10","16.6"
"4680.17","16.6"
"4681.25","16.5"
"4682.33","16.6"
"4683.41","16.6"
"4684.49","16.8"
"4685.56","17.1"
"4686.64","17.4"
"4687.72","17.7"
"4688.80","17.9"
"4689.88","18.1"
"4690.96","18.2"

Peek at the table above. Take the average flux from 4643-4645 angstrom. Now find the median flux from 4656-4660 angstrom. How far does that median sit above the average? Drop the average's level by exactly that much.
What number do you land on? 17.5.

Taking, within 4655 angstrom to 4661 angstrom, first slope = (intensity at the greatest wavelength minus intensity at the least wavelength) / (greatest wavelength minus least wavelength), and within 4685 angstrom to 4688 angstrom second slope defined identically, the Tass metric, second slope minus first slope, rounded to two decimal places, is 0.20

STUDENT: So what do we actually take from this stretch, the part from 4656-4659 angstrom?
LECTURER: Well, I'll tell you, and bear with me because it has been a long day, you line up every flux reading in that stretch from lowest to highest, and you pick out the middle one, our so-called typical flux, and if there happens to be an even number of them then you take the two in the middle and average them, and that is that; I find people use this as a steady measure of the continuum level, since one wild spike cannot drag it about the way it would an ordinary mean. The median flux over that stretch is 17.2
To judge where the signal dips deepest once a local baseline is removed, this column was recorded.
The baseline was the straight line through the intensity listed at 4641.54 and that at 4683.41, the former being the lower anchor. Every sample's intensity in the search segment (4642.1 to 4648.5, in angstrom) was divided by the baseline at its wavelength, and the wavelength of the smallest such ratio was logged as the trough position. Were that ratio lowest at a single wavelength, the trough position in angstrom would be 4647.95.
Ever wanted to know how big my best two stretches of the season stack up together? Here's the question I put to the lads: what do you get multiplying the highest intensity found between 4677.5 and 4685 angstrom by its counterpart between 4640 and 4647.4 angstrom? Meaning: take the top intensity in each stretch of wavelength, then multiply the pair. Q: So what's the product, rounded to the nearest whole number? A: 296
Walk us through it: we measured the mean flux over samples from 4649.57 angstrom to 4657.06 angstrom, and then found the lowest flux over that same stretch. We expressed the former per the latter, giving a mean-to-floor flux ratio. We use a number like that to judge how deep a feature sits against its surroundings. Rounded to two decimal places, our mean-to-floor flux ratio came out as 1.00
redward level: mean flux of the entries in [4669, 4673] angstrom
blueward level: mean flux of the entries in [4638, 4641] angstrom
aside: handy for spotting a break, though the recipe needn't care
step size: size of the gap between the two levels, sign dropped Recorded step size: 0.93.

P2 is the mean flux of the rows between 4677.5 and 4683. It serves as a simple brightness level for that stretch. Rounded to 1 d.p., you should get 16.6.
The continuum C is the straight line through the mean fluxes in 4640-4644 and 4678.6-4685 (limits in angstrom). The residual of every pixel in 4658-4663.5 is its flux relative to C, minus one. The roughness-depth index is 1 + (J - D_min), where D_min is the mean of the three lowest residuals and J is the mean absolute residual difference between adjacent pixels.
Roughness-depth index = 1.00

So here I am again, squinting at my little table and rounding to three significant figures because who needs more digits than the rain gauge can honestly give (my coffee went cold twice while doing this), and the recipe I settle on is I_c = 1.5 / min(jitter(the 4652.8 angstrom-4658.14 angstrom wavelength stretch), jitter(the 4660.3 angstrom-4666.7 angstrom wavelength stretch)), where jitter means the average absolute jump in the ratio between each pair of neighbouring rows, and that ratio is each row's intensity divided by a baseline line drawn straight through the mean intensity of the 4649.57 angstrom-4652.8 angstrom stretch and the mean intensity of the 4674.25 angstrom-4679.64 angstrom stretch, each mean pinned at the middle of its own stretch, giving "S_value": 288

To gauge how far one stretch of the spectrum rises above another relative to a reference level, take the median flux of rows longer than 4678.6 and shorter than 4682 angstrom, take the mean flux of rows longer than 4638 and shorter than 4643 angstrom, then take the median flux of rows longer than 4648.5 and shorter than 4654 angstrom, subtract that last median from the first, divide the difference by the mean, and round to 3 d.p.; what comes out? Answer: -0.017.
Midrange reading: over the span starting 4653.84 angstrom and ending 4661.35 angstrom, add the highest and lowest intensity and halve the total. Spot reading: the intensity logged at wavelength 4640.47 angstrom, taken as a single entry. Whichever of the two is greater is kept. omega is 17.6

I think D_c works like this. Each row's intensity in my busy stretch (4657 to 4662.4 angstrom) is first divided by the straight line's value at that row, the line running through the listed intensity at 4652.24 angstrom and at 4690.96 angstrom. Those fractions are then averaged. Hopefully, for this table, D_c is 1.01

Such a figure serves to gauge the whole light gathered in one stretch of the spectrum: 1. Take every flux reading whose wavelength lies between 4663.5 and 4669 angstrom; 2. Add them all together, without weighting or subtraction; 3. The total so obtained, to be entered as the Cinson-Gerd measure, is 82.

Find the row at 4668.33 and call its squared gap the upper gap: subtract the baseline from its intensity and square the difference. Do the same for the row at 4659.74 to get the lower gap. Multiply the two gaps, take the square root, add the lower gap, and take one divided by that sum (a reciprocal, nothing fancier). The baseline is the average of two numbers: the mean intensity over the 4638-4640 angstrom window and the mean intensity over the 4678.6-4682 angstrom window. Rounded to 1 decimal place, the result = 2.7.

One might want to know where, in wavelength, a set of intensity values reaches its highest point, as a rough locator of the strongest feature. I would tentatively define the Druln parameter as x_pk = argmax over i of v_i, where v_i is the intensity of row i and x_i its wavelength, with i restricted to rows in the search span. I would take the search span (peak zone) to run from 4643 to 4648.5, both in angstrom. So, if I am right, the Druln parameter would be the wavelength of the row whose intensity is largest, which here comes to 4643.68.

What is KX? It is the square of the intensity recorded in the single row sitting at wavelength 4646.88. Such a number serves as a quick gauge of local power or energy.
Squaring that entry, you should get 289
